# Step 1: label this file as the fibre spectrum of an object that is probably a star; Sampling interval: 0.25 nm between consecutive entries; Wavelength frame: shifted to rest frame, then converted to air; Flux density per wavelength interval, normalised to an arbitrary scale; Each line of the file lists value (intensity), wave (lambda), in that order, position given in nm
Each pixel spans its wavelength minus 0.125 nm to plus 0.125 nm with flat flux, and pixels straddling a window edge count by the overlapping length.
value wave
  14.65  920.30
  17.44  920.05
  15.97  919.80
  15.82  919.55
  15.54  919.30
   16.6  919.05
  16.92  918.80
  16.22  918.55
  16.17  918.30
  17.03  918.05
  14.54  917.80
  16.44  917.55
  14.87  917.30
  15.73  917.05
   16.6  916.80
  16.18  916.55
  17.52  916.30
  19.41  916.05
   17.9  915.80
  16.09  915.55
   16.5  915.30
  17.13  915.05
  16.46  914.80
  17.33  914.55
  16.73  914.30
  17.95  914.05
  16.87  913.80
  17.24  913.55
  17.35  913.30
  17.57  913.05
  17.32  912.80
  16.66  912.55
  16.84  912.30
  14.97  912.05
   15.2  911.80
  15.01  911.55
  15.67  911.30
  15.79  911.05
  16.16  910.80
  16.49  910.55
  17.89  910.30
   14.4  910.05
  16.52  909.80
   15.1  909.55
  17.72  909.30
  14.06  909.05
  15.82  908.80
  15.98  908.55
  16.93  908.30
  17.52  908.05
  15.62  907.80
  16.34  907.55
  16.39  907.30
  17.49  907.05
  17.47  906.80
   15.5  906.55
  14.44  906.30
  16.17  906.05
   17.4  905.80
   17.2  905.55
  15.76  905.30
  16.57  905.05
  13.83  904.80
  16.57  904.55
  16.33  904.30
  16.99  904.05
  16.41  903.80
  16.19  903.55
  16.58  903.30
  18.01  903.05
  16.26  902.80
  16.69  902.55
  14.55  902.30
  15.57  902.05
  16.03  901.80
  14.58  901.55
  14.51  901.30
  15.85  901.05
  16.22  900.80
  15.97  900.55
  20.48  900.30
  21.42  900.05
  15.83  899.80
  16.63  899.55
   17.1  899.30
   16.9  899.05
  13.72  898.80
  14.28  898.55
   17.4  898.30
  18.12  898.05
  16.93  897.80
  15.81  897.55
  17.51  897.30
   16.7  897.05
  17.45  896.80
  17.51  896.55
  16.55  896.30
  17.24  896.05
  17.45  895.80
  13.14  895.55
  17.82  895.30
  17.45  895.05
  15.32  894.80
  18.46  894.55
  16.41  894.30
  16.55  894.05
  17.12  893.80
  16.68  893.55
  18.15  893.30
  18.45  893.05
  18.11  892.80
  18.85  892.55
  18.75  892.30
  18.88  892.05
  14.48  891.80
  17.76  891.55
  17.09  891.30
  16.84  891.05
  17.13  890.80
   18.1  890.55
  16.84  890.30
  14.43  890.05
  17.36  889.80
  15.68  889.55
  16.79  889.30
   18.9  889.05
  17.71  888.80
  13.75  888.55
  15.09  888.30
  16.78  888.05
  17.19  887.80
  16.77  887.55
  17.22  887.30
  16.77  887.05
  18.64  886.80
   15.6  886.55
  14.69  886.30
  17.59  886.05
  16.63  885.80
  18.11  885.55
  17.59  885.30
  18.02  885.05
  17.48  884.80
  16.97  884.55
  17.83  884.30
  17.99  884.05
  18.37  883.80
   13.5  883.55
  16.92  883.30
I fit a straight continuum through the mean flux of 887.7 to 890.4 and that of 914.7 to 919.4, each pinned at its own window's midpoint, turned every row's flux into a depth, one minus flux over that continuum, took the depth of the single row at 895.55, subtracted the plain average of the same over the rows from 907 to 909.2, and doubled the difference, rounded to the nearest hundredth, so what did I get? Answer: 0.37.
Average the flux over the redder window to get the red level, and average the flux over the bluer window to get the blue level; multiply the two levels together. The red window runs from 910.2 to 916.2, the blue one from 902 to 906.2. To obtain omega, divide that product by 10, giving 27.3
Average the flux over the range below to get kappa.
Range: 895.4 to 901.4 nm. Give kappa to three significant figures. 16.7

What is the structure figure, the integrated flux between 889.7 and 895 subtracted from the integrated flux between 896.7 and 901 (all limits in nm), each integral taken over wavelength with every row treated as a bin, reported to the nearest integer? -18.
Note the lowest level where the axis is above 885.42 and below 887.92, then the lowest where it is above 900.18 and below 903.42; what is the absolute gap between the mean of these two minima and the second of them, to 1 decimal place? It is 0.1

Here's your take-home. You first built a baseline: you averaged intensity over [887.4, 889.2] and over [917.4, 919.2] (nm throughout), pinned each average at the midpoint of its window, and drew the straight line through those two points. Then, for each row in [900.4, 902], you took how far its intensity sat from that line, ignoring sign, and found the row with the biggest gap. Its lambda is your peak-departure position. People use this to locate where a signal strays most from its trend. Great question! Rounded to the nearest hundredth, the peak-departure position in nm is 901.30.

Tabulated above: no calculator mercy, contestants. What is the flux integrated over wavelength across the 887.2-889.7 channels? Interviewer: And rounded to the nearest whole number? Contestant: 41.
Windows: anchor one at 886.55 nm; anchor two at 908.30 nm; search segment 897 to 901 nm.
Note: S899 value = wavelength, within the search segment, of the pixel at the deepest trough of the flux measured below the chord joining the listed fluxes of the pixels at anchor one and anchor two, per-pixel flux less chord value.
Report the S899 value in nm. 898.80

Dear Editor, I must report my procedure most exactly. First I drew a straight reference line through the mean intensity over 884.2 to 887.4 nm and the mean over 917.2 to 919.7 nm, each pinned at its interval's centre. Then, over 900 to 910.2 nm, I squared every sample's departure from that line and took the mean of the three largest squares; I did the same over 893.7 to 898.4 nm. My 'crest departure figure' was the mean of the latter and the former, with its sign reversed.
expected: -10.5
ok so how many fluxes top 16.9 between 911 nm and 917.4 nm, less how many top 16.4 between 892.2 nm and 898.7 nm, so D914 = -12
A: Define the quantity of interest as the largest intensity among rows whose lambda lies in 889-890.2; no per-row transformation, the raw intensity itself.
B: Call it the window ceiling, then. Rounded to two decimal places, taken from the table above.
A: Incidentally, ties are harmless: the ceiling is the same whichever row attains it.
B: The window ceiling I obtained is 18.90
